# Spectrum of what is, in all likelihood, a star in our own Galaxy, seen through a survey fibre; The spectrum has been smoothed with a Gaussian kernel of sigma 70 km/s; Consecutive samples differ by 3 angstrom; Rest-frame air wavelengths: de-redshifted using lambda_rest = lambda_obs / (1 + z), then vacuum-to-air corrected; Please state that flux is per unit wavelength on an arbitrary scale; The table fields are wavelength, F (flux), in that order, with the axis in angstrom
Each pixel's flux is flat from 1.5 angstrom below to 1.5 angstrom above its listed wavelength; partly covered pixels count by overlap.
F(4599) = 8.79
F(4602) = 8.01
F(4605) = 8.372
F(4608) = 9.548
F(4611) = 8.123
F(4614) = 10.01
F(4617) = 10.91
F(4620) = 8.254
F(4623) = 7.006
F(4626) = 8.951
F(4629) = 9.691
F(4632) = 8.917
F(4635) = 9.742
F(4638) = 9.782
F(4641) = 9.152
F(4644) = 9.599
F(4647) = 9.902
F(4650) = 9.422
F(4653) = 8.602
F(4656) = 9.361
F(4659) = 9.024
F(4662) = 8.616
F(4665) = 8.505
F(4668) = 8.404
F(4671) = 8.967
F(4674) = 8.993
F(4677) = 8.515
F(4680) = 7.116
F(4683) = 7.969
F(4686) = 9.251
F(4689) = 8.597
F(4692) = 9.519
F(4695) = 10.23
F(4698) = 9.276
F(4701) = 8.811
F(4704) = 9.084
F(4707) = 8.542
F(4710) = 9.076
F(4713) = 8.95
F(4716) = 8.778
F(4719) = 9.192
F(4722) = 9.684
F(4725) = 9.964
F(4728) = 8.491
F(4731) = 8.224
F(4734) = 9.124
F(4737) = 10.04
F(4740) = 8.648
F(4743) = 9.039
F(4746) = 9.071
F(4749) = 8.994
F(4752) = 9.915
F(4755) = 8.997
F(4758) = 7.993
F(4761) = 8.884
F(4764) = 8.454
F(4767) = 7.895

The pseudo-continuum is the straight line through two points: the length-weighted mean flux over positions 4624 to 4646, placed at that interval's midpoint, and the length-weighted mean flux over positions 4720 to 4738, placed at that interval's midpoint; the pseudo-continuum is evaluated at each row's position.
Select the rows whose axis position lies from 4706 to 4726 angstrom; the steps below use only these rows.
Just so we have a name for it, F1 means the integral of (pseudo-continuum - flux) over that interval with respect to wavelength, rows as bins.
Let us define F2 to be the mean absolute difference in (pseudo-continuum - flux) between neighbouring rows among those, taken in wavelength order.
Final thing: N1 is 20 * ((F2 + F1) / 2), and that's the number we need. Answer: 20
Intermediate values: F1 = 2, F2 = 0.34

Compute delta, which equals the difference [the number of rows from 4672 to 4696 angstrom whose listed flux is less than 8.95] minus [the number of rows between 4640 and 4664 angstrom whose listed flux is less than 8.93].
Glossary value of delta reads 2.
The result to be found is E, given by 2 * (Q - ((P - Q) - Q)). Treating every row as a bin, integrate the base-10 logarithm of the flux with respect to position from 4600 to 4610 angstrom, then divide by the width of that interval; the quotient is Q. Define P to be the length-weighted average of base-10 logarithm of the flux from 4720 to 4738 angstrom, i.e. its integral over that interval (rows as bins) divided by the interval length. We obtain 3.7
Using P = 0.964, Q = 0.935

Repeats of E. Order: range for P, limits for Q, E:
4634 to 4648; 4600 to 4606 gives 3.5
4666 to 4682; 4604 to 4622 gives 3.9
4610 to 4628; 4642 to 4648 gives 4.0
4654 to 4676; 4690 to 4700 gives 4.0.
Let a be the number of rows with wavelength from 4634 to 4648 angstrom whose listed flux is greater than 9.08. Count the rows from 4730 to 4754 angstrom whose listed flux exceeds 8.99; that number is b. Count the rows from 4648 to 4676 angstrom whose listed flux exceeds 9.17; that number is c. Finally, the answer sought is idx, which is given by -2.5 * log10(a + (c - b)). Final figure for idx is 0.0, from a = 5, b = 6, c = 2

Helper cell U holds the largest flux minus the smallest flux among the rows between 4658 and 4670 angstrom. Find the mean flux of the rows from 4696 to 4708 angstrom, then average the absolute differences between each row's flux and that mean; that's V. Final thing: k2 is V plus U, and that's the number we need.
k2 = 0.9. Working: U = 0.6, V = 0.25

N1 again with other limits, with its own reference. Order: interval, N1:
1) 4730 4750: 41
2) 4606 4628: 107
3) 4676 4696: 126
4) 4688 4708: 25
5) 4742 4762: 49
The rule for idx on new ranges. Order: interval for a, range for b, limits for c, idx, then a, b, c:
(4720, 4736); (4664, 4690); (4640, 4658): -1.7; 3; 2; 4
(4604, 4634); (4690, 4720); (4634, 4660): -1.5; 4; 6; 6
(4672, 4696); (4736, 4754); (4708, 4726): 0.0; 3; 5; 3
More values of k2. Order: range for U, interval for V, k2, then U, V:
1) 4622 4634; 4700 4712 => 2.9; 2.7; 0.20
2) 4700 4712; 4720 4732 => 1.3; 0.5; 0.73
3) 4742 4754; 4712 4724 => 1.2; 0.9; 0.29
